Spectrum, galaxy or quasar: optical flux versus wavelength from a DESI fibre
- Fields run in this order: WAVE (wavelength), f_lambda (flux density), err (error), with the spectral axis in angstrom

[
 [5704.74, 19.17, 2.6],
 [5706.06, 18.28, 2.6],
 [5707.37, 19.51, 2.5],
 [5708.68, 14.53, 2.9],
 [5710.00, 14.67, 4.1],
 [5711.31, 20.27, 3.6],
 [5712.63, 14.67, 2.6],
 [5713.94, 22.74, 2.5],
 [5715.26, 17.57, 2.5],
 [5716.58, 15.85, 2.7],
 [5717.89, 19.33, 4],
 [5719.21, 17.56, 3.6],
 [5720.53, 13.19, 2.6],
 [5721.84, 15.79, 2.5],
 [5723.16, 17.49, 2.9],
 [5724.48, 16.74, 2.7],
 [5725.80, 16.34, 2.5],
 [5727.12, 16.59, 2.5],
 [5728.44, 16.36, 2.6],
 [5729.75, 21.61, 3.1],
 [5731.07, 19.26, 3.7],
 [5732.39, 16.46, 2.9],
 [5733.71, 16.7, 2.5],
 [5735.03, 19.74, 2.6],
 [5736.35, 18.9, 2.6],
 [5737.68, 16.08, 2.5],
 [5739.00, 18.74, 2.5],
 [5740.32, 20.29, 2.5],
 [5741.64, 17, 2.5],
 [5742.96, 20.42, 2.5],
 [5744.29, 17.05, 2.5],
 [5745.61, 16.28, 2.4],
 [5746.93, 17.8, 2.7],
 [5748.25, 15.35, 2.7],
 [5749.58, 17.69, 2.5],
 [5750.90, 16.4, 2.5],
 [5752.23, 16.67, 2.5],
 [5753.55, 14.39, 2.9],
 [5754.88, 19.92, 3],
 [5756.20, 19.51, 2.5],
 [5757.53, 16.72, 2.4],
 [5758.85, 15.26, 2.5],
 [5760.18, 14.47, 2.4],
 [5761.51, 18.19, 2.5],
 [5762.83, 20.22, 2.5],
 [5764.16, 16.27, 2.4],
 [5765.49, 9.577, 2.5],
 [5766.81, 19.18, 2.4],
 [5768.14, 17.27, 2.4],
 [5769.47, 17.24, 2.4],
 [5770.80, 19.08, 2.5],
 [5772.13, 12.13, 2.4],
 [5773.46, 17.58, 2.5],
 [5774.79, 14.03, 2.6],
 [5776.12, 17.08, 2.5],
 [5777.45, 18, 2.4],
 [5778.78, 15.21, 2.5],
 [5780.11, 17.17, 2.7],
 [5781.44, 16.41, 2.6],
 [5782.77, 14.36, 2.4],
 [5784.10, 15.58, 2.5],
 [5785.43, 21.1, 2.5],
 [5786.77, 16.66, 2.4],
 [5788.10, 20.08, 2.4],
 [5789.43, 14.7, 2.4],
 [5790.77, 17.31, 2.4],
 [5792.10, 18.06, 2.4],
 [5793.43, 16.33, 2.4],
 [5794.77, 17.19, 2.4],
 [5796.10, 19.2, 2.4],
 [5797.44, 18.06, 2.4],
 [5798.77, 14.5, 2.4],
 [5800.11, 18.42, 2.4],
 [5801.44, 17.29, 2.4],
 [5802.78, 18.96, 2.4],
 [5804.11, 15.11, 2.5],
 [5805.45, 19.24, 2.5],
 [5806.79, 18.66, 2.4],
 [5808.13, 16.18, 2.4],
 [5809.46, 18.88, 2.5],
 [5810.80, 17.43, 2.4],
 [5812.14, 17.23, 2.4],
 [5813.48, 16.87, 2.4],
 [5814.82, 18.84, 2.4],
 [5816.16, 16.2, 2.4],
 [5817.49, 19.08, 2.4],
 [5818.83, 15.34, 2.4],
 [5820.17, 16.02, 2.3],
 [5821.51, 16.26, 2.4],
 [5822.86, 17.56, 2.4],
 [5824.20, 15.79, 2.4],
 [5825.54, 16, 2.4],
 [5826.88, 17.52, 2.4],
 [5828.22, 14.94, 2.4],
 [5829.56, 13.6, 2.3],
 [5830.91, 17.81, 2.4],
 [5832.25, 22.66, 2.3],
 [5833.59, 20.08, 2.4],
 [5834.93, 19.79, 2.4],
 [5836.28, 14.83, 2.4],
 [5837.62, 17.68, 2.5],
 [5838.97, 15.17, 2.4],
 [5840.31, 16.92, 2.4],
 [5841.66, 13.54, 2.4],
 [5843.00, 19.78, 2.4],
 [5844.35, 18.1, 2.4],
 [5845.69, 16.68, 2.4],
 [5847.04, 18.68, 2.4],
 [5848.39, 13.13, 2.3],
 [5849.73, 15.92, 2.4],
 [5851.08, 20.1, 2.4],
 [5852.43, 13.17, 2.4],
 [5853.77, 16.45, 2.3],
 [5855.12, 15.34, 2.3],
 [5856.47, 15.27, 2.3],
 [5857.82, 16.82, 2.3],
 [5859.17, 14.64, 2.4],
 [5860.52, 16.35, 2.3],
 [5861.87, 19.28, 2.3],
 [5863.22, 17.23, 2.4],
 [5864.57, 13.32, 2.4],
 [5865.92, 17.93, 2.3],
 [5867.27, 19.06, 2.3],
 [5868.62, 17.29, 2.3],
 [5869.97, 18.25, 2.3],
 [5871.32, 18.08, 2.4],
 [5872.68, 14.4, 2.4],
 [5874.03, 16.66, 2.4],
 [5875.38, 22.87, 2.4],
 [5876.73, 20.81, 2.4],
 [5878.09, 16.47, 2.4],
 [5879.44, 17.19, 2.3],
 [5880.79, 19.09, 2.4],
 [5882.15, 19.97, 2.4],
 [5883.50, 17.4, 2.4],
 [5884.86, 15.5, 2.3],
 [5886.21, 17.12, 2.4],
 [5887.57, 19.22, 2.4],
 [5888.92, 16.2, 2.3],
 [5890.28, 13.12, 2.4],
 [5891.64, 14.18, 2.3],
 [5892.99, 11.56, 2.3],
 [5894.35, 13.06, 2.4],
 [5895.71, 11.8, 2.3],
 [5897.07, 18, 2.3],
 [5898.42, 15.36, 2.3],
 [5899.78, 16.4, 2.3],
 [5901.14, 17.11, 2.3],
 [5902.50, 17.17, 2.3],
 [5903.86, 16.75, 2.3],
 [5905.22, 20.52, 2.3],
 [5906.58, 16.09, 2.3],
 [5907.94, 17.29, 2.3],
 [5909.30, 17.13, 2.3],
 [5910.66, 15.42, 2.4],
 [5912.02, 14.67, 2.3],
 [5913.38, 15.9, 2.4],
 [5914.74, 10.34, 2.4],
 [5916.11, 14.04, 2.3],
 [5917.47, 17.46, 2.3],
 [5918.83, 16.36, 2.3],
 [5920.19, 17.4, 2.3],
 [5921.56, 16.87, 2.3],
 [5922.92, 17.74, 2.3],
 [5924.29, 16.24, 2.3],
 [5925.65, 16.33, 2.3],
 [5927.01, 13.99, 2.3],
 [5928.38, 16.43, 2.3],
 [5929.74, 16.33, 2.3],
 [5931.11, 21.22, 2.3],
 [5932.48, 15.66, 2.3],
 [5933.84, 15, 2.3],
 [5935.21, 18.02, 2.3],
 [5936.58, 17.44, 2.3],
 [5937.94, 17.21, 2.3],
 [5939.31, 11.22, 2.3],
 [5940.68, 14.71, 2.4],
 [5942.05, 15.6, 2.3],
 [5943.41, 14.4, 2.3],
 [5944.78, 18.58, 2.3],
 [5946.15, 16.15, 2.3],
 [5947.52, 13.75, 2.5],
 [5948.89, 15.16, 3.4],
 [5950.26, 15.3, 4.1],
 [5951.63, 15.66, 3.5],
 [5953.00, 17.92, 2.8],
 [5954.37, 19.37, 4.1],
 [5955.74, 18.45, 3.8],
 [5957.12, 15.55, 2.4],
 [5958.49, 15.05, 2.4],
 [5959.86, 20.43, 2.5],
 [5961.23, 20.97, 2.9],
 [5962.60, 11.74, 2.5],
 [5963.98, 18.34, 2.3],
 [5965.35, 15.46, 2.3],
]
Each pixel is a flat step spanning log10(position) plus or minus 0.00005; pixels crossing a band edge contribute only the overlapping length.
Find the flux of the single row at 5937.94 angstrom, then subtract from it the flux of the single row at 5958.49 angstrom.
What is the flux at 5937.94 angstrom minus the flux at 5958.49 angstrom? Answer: 2.2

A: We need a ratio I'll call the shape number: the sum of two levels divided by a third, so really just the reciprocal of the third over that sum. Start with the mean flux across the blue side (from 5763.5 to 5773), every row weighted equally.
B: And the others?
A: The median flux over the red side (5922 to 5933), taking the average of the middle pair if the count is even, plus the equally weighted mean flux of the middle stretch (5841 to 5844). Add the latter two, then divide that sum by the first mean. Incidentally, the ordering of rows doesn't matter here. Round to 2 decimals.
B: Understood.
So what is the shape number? 2.09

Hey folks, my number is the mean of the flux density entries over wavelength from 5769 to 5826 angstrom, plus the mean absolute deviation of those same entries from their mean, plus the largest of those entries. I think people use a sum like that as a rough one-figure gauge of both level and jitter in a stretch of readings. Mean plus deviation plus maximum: 39.5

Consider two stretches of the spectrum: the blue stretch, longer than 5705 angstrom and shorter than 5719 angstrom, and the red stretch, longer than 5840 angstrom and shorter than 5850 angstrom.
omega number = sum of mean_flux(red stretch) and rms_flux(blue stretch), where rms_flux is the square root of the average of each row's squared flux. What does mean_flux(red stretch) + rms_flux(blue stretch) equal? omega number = 34.5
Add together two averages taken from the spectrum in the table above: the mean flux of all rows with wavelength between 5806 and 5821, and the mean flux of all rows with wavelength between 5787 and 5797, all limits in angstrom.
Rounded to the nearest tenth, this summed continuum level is 34.9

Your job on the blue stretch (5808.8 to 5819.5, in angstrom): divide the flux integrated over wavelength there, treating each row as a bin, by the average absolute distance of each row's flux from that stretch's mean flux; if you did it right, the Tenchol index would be 172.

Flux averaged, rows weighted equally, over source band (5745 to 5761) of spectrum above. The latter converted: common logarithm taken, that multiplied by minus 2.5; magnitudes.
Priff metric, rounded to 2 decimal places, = -3.06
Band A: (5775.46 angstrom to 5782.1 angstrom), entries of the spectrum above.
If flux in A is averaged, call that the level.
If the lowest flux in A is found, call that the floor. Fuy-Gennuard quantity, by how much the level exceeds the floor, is 1.6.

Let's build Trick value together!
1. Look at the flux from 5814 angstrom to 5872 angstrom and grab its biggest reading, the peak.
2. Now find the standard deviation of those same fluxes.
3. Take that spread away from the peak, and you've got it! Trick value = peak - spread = 20.5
